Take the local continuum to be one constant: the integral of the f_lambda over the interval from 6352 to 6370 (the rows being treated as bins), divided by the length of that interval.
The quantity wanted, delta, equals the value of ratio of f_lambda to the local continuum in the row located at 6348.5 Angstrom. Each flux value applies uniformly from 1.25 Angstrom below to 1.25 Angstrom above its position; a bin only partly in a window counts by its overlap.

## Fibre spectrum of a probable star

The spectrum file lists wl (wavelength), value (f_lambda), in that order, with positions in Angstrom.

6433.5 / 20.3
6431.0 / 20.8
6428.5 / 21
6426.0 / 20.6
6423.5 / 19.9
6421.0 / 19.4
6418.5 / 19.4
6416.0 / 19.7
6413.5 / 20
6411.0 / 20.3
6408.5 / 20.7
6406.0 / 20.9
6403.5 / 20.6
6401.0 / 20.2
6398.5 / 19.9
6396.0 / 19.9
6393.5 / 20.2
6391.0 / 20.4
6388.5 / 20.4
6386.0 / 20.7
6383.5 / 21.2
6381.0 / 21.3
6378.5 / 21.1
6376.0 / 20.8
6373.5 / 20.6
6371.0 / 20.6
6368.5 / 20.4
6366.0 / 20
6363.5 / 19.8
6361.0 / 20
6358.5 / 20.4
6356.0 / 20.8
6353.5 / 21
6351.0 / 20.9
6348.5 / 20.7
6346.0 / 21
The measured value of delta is 1.02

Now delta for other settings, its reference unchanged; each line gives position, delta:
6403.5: 1.01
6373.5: 1.01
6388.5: 1.00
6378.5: 1.04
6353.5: 1.03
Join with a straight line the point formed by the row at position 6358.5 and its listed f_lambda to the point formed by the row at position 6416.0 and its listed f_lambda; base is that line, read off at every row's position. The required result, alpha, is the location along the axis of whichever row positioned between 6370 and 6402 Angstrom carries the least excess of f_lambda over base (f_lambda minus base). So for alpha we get 6396.0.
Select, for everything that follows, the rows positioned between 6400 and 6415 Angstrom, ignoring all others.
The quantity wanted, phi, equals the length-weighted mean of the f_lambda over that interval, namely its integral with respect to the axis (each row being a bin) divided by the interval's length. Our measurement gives 20.4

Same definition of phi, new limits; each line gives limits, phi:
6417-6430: 20.1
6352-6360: 20.7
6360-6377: 20.3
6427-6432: 20.9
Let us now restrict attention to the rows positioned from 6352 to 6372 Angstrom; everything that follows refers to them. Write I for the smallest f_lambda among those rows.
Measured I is 19.8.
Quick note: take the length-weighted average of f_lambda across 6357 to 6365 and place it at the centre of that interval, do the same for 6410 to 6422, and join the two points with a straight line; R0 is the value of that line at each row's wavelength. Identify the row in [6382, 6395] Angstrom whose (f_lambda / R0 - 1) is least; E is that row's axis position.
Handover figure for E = 6393.5 Angstrom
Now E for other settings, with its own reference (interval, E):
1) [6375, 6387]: 6386.0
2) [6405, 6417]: 6416.0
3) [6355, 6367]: 6363.5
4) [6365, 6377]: 6366.0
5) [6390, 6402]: 6396.0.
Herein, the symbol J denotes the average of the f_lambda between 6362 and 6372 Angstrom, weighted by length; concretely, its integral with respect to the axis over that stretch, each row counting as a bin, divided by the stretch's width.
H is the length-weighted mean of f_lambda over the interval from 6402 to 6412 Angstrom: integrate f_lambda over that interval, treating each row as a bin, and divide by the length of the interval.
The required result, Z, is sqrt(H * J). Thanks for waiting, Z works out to 20.4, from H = 20.6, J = 20.2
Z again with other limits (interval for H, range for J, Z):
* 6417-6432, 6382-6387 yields 20.6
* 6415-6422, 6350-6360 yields 20.1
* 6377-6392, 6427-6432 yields 20.9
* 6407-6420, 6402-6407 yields 20.4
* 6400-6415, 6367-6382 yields 20.6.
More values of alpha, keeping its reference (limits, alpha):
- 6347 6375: 6363.5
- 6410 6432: 6418.5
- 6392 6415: 6396.0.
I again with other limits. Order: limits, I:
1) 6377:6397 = 19.9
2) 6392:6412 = 19.9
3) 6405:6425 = 19.4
